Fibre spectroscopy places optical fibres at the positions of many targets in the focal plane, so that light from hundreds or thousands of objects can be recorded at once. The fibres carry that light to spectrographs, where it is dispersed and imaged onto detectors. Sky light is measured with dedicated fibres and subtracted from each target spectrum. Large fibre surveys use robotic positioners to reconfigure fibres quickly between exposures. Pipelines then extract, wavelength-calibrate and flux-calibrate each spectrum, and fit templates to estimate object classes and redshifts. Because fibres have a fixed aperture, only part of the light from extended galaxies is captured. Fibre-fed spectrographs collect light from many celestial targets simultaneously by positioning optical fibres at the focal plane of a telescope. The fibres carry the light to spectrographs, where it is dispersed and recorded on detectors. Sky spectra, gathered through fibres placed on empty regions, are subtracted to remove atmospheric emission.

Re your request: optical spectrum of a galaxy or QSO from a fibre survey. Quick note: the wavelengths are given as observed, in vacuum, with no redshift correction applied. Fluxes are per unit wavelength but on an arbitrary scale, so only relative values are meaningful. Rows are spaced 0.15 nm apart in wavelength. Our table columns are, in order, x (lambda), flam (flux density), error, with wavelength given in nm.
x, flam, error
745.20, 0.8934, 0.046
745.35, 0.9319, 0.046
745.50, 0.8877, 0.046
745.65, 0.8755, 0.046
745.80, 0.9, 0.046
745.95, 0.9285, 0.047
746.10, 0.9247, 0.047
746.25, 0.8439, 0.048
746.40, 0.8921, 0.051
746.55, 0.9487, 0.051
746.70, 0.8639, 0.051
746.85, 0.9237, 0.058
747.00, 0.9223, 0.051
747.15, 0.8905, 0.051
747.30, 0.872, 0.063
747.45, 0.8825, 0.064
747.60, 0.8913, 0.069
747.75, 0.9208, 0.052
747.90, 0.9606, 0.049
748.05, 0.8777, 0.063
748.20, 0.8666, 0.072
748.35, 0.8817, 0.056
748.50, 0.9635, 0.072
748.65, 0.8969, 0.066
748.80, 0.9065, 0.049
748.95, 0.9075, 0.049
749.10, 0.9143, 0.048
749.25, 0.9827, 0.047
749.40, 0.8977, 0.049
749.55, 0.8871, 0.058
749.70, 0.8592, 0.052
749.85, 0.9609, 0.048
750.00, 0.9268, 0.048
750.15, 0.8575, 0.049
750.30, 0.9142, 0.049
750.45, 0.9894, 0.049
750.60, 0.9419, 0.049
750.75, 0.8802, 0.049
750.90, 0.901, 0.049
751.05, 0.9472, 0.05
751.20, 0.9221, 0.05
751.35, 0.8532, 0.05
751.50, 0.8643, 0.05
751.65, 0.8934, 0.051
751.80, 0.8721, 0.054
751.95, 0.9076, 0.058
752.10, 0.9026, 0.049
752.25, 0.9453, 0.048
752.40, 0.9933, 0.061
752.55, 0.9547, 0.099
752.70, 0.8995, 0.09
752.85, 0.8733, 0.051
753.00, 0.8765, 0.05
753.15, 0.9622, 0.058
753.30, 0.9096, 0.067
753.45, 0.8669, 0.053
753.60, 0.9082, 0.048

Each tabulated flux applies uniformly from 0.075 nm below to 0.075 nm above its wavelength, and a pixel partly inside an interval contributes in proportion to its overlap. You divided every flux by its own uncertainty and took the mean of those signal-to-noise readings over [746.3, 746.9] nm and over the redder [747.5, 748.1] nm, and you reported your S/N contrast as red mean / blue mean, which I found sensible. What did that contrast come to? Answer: 0.93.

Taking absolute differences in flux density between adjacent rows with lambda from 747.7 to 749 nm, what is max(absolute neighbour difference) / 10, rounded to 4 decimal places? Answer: 0.0083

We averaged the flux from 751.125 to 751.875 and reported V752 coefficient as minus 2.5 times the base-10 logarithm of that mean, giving 0.138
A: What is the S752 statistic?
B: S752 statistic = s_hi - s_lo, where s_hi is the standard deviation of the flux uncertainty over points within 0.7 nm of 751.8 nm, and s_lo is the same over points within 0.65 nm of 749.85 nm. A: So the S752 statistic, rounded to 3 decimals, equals 0.001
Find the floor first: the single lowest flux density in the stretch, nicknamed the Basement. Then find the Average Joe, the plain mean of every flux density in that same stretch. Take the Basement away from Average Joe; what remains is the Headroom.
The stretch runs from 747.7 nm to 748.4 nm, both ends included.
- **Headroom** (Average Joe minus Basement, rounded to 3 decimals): 0.035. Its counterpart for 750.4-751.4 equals 0.066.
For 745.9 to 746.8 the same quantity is 0.056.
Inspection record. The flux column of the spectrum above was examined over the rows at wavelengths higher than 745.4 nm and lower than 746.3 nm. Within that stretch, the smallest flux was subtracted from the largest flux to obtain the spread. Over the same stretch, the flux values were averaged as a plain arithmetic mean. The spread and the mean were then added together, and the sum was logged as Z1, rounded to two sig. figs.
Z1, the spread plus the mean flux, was 0.98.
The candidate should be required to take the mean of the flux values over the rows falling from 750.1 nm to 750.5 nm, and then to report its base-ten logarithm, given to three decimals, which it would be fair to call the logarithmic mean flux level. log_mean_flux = -0.036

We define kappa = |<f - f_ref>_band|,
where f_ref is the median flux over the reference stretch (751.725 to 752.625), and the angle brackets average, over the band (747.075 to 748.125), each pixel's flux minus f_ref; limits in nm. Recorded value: 0.027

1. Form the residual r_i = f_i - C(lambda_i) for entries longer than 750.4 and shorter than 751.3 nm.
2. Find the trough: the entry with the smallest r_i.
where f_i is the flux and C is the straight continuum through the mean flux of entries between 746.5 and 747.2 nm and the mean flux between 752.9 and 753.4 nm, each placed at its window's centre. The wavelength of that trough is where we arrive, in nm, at 750.75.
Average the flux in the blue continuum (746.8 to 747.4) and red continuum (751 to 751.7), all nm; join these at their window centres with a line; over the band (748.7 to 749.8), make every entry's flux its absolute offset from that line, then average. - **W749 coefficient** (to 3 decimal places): 0.024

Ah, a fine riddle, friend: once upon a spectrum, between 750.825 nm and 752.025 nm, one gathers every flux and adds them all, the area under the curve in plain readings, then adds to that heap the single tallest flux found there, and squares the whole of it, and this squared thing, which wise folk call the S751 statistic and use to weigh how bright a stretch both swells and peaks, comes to 66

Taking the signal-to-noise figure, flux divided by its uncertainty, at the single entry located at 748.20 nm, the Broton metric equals 12.0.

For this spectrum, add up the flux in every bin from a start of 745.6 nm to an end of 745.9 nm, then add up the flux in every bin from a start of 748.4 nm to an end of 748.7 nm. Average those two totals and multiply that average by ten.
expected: 18.18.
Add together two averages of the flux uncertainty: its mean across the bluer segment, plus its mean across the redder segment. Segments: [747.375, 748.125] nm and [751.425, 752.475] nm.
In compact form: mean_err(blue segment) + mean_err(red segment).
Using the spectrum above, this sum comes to 0.112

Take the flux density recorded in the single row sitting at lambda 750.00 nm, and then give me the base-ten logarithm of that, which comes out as -0.033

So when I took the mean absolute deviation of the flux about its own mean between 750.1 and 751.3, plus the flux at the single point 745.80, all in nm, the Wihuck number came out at 0.931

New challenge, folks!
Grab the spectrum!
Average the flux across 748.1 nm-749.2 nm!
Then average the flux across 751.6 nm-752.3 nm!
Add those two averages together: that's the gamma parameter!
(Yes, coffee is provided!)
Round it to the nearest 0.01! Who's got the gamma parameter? 1.81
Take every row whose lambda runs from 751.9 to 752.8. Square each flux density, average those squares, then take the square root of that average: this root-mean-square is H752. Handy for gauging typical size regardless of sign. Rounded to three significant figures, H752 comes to 0.934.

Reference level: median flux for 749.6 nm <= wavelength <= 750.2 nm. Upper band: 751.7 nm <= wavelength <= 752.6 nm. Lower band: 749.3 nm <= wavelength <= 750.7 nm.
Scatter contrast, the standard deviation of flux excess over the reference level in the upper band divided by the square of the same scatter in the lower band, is 22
